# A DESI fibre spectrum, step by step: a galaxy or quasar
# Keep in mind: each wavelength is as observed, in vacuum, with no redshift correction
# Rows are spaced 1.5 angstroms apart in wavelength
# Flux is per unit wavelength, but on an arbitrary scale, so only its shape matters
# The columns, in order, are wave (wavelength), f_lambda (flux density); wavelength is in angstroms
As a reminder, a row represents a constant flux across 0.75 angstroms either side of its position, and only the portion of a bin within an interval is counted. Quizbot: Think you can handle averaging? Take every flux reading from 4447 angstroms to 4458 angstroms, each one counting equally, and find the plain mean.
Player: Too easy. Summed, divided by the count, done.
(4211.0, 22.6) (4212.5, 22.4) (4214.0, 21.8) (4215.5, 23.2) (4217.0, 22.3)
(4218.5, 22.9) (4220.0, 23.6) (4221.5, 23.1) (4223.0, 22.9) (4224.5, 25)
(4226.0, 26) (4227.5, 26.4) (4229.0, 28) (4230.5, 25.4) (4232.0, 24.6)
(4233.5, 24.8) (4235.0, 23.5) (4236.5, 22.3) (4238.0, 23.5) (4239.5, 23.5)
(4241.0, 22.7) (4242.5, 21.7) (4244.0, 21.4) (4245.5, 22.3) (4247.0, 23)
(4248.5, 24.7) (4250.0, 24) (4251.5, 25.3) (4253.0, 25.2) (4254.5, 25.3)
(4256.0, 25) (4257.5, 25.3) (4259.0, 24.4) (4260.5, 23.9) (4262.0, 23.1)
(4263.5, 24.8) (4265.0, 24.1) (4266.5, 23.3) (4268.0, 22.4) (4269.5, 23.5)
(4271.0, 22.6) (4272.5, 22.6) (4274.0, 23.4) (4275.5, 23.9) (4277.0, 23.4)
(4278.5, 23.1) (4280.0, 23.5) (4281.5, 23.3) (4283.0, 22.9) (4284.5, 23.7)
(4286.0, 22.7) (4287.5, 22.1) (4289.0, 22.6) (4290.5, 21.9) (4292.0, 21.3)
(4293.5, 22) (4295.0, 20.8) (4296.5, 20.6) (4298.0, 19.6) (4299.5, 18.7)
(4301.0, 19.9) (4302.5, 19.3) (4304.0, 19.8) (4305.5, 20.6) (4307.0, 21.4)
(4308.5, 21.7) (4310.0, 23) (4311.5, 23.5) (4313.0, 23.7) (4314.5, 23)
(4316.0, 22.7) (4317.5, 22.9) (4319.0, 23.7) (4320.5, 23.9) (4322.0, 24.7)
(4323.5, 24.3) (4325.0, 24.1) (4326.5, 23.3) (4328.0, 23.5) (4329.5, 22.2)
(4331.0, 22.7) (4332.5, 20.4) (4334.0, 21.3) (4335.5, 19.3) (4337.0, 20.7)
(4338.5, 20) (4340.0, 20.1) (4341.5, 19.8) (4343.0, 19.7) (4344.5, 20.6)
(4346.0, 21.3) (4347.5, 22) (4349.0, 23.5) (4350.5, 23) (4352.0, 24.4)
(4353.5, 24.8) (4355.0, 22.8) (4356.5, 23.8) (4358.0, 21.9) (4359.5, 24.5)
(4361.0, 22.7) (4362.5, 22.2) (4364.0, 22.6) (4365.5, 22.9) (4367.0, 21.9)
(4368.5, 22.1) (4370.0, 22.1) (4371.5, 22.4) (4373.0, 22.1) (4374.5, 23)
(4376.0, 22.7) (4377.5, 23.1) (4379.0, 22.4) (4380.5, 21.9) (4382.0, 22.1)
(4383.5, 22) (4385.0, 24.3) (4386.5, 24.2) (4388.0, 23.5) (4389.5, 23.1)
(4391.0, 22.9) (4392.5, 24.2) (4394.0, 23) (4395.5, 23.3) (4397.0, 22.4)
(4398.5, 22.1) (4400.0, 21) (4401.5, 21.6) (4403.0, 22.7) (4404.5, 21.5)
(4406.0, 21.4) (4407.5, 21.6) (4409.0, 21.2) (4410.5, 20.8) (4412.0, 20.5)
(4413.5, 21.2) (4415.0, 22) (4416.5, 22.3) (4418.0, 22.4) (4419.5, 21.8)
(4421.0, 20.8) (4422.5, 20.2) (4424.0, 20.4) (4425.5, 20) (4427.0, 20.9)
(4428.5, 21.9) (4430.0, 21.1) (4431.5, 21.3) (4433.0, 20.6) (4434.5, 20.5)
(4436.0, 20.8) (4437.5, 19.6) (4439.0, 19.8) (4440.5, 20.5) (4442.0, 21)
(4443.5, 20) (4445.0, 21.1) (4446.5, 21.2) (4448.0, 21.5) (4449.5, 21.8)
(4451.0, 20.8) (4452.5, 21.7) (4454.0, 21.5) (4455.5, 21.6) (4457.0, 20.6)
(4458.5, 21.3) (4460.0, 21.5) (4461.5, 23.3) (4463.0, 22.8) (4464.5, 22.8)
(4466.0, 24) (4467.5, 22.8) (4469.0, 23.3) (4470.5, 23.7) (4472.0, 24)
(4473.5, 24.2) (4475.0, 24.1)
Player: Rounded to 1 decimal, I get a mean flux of 21.4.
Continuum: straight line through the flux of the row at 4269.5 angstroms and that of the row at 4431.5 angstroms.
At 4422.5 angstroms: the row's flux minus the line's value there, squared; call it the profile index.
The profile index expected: 1.5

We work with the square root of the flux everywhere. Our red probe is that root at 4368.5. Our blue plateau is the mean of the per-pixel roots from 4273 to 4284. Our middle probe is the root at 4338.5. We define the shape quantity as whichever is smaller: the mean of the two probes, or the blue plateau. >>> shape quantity 4.59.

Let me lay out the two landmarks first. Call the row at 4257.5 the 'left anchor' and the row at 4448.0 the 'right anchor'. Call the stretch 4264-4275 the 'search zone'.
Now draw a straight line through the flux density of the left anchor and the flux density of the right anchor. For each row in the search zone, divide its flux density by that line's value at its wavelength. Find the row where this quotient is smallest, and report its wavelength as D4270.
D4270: 4268.0 angstroms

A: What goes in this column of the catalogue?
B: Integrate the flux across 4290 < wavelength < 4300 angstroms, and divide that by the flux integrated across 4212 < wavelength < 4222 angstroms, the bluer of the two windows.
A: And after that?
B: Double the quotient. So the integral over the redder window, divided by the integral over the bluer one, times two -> 1.82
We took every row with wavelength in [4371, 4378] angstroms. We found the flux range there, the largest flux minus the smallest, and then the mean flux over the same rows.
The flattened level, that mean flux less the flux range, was 22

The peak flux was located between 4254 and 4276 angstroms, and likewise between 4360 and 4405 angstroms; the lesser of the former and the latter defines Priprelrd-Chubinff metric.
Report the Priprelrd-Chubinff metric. 24.3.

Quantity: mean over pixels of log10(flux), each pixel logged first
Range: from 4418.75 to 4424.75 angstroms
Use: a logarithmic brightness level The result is 1.32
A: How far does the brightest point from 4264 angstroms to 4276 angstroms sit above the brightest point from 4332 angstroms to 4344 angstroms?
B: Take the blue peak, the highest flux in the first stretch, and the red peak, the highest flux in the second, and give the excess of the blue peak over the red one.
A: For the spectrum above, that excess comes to 2.8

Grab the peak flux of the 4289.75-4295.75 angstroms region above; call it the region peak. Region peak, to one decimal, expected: 22.0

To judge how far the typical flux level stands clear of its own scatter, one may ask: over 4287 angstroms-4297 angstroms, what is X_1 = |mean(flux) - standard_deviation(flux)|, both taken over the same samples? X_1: 20.9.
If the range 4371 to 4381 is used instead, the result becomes 22.1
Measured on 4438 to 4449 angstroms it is 20.1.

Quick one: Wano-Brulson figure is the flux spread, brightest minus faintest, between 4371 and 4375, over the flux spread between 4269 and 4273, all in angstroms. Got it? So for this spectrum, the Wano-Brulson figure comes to 1.0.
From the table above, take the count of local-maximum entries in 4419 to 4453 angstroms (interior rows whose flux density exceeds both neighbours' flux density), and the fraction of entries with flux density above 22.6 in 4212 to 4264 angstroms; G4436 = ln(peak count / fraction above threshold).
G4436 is 2.0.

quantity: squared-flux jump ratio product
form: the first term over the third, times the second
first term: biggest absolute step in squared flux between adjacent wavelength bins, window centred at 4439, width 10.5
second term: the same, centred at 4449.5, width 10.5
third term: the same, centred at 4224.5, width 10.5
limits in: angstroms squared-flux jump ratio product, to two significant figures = 21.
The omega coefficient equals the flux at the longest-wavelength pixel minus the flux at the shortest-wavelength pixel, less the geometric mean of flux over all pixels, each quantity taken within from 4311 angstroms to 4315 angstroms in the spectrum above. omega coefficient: -23.9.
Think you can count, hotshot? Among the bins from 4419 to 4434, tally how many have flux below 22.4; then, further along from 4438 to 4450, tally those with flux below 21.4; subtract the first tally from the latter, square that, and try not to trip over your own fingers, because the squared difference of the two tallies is 16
